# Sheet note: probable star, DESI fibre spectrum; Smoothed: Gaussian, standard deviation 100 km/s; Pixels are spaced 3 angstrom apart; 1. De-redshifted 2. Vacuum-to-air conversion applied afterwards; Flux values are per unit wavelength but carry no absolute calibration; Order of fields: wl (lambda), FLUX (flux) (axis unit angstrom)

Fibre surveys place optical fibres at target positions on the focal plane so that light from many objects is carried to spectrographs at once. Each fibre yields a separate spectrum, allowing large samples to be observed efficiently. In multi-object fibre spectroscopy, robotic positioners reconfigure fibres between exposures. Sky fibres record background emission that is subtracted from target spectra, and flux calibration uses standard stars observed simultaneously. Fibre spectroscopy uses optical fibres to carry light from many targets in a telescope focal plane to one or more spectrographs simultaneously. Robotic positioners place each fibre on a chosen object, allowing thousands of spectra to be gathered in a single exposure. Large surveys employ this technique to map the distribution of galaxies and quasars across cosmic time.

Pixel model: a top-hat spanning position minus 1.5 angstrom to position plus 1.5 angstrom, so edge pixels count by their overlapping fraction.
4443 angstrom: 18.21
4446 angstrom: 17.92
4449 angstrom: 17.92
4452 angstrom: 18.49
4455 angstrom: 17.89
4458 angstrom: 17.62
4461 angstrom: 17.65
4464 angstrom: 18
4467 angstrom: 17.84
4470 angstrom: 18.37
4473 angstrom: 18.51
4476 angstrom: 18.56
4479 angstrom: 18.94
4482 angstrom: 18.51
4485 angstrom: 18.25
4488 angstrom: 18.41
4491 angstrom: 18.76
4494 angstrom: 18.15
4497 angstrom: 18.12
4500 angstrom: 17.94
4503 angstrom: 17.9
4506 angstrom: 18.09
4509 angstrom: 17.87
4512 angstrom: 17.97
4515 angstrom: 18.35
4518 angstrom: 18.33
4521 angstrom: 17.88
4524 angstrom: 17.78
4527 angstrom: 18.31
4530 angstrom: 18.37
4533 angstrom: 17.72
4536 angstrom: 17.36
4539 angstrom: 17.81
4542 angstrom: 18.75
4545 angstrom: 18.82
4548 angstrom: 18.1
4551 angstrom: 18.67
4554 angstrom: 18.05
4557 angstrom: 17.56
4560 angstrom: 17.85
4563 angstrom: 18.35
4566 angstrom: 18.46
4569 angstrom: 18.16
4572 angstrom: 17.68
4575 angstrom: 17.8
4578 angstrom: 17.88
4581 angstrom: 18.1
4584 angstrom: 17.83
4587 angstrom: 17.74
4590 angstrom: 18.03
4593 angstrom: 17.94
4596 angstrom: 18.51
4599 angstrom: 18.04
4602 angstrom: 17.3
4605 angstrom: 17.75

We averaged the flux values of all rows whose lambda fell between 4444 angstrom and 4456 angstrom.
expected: 18.1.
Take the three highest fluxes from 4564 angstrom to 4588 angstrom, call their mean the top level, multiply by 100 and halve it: 912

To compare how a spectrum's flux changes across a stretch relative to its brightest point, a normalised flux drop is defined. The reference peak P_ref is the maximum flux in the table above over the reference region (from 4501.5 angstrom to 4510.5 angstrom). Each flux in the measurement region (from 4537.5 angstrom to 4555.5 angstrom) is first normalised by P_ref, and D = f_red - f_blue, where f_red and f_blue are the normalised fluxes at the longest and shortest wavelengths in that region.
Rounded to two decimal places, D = 0.01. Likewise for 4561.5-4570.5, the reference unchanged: -0.01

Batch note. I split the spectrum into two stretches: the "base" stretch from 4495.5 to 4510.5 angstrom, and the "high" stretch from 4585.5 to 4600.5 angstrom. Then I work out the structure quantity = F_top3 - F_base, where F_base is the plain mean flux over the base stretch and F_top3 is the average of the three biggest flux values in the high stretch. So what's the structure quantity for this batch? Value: 0.2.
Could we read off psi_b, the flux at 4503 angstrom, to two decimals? 17.90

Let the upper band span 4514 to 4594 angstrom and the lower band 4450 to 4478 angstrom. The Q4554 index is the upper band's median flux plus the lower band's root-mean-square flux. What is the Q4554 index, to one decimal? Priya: 36.1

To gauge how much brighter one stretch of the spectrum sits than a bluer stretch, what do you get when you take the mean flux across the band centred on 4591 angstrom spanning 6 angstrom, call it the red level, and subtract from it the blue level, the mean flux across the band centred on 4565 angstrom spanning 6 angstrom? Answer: -0.42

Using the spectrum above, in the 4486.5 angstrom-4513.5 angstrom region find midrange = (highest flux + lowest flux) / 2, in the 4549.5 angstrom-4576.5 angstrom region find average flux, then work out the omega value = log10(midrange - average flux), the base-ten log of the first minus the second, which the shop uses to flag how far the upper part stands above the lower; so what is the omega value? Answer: -0.60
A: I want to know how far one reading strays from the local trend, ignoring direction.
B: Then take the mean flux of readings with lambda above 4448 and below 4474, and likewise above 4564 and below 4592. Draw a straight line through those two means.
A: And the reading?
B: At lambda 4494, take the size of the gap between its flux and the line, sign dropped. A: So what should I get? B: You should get 0.14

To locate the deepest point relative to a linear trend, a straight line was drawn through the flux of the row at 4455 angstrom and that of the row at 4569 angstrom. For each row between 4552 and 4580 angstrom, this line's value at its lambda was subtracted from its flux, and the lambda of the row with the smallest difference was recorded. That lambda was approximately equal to 4557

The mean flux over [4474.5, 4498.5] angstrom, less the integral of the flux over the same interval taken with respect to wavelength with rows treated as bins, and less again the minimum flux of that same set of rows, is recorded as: -442.8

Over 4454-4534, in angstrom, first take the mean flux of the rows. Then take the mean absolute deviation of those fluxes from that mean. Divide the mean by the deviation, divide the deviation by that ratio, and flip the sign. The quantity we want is -0.0045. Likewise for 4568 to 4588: -0.0011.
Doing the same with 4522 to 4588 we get -0.0058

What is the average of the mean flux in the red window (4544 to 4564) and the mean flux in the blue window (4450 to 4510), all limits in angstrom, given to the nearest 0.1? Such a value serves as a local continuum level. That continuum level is 18.2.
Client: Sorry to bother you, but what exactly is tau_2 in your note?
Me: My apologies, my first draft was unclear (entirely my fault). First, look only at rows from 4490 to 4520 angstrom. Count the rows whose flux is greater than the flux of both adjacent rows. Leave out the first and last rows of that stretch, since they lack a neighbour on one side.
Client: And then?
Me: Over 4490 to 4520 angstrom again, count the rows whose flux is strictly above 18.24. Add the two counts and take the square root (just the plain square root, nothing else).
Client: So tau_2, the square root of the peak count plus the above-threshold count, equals 2.2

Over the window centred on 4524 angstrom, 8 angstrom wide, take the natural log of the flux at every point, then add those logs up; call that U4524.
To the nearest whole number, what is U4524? 9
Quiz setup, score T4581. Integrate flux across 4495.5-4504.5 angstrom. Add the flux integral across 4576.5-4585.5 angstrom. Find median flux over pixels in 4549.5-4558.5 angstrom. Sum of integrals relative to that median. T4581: 17.9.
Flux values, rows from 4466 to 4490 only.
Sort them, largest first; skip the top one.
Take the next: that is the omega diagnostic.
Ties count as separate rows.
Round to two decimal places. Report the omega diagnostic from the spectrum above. 18.56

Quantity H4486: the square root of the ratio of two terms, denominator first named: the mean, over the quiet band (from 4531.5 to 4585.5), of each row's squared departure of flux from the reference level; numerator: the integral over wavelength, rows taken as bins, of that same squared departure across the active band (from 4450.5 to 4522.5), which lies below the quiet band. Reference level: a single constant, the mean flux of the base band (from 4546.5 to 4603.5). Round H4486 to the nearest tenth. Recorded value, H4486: 8.0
